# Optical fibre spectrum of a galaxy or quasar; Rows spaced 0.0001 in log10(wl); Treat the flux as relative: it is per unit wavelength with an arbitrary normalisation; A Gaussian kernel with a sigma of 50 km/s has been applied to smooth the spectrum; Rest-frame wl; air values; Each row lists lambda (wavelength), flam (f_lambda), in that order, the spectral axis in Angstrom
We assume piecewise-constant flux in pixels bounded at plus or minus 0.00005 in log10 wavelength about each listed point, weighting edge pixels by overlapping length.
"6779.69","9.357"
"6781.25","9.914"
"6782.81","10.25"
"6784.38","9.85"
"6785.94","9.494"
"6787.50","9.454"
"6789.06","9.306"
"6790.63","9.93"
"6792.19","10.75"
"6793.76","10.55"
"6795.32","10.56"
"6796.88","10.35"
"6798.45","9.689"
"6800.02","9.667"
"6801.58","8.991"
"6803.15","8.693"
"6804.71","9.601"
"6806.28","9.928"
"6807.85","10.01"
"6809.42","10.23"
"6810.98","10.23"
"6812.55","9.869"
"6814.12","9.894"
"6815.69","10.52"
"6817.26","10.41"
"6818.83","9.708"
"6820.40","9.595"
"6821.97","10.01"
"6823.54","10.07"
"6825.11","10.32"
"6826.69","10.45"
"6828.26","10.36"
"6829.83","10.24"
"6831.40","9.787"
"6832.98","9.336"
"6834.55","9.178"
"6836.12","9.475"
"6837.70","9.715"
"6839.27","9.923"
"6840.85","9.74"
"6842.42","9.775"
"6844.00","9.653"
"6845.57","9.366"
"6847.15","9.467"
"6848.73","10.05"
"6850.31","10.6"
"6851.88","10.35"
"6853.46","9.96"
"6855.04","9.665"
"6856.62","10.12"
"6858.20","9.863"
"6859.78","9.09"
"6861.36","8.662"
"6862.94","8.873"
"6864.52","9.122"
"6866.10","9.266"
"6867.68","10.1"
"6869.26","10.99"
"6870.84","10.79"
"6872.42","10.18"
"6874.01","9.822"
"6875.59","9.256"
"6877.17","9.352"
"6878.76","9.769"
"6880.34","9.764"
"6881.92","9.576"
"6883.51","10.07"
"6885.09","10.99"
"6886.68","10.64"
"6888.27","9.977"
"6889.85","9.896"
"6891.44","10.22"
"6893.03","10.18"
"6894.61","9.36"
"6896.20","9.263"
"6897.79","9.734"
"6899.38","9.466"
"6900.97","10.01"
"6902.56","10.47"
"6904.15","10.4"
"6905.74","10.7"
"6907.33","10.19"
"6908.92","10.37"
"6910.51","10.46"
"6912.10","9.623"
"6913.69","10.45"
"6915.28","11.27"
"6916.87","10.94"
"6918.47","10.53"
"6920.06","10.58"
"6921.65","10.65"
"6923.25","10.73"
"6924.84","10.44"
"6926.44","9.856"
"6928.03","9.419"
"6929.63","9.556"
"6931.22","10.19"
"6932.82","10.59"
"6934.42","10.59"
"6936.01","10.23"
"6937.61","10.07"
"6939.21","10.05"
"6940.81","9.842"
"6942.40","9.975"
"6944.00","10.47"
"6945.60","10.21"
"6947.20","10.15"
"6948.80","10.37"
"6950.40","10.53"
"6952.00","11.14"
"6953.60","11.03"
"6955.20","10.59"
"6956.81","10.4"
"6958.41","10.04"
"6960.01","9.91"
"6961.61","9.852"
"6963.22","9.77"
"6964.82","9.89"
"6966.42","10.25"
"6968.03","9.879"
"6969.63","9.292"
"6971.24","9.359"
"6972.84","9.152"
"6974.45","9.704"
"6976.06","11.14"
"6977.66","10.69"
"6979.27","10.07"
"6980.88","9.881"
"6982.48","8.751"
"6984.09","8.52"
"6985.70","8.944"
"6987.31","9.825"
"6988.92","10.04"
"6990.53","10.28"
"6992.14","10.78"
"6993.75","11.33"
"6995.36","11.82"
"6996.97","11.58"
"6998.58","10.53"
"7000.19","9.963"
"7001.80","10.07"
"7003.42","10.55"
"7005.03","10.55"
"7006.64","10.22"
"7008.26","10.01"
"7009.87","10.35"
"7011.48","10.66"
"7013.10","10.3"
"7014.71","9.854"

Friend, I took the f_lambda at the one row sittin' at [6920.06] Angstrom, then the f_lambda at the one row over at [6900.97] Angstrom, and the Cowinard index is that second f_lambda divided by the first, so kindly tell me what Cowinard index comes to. 0.95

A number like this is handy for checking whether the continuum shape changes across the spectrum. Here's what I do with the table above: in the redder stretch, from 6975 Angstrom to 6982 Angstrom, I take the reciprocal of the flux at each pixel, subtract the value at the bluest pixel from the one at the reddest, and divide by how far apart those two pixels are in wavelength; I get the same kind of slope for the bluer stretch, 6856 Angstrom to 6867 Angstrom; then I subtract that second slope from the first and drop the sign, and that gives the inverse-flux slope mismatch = 0.0014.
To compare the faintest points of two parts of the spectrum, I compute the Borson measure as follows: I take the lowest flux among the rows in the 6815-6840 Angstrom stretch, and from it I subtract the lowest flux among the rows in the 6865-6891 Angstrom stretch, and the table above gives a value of -0.1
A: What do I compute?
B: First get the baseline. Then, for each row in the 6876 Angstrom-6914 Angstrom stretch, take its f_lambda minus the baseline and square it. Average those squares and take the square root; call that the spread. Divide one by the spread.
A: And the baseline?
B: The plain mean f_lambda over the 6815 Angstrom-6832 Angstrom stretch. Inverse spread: 2.13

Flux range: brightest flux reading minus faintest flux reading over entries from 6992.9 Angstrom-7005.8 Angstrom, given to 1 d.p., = 1.9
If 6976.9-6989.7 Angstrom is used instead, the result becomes 2.2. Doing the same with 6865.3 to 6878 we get 1.7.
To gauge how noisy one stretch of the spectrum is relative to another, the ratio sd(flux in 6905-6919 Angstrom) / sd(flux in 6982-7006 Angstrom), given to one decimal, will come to 0.5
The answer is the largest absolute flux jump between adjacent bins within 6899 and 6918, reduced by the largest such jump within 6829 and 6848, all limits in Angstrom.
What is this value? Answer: 0.38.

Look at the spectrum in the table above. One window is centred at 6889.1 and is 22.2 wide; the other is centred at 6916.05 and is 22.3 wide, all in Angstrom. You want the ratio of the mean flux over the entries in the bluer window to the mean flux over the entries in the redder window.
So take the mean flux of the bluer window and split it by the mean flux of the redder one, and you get 0.95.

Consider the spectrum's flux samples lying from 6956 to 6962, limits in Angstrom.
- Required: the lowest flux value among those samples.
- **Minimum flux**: 9.852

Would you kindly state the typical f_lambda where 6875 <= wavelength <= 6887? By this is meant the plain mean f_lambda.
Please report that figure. 9.9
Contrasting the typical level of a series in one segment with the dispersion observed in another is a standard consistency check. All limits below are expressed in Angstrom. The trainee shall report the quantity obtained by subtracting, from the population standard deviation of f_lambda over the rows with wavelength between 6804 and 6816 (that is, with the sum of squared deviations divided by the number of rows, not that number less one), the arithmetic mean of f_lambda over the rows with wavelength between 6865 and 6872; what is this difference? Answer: -10.0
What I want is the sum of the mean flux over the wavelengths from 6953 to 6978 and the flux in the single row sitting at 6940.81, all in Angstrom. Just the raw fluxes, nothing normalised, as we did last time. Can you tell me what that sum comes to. 19.9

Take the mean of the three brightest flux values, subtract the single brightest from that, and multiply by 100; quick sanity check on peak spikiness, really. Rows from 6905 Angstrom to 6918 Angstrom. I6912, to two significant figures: -30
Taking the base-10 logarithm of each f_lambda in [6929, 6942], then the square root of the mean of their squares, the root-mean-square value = 1.006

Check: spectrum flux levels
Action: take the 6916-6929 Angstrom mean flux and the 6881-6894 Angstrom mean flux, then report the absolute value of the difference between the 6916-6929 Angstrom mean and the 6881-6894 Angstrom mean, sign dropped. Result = 0.20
